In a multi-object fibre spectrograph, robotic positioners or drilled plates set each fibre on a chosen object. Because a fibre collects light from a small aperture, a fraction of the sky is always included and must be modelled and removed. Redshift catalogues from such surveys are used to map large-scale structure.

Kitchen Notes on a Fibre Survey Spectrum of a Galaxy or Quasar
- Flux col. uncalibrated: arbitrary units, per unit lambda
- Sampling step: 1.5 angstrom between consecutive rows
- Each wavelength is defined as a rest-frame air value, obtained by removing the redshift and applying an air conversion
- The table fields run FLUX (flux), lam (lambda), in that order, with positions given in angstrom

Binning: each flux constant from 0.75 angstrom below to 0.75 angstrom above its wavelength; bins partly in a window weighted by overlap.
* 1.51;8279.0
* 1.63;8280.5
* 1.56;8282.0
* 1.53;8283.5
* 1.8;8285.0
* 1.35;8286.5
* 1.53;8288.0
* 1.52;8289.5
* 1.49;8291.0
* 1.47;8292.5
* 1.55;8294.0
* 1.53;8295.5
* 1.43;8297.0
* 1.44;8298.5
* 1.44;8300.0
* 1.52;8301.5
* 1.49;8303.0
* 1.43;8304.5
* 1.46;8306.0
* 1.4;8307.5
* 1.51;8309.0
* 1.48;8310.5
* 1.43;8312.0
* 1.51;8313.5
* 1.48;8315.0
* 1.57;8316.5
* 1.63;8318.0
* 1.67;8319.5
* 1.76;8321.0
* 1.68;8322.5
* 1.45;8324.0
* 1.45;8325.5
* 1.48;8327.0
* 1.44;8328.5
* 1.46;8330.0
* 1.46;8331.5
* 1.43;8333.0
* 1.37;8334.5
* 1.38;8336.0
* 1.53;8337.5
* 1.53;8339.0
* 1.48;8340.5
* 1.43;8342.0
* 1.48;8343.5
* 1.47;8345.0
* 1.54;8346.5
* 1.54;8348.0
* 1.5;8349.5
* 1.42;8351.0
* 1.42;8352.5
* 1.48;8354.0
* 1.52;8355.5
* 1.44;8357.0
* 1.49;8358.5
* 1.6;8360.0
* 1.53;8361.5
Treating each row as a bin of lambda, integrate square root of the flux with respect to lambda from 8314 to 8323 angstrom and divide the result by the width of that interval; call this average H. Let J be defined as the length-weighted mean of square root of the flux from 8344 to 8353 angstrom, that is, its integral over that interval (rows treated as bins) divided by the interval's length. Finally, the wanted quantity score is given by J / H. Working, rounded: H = 1.28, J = 1.22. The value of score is 0.96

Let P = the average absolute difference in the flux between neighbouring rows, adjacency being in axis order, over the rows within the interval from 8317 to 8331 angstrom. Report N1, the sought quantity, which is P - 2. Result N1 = -1.93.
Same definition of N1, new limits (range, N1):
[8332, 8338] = -1.93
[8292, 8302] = -1.95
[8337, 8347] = -1.96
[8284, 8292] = -1.83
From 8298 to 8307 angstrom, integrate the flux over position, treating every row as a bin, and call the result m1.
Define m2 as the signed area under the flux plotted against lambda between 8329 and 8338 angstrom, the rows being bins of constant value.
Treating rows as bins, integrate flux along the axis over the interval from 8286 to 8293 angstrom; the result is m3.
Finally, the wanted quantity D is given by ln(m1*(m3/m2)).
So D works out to 2.4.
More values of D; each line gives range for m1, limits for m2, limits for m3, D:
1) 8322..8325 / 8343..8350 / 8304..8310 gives 1.3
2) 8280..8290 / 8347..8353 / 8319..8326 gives 3.0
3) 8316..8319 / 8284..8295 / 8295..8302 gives 1.1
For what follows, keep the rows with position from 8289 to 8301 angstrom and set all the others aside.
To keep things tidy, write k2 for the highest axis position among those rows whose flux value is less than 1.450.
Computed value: 8300.0 angstrom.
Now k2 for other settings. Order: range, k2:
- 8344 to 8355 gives 8352.5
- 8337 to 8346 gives 8342.0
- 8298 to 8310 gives 8307.5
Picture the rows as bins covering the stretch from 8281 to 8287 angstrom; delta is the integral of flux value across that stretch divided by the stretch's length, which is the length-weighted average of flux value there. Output 1.57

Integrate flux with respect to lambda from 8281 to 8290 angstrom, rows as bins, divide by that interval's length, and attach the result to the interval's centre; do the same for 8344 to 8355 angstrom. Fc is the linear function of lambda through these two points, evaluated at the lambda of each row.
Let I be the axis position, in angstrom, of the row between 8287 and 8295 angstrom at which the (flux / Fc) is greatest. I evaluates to 8294.0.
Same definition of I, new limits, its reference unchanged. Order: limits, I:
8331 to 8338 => 8337.5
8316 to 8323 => 8321.0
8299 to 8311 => 8301.5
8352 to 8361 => 8360.0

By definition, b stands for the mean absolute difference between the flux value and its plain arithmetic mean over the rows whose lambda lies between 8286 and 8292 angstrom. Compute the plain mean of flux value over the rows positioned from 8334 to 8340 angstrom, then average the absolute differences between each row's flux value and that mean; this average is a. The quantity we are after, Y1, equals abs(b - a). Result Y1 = 0.016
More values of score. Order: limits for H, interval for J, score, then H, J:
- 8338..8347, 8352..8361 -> 1.00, 1.22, 1.22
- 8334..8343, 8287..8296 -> 1.02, 1.21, 1.23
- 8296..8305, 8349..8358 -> 1.00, 1.21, 1.21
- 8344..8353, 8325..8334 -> 0.99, 1.22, 1.20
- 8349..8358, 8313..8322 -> 1.05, 1.21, 1.27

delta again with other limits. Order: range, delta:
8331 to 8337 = 1.41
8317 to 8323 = 1.68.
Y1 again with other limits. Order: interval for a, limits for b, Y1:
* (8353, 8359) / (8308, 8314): 0.005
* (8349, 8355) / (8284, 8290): 0.090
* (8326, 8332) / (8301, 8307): 0.020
